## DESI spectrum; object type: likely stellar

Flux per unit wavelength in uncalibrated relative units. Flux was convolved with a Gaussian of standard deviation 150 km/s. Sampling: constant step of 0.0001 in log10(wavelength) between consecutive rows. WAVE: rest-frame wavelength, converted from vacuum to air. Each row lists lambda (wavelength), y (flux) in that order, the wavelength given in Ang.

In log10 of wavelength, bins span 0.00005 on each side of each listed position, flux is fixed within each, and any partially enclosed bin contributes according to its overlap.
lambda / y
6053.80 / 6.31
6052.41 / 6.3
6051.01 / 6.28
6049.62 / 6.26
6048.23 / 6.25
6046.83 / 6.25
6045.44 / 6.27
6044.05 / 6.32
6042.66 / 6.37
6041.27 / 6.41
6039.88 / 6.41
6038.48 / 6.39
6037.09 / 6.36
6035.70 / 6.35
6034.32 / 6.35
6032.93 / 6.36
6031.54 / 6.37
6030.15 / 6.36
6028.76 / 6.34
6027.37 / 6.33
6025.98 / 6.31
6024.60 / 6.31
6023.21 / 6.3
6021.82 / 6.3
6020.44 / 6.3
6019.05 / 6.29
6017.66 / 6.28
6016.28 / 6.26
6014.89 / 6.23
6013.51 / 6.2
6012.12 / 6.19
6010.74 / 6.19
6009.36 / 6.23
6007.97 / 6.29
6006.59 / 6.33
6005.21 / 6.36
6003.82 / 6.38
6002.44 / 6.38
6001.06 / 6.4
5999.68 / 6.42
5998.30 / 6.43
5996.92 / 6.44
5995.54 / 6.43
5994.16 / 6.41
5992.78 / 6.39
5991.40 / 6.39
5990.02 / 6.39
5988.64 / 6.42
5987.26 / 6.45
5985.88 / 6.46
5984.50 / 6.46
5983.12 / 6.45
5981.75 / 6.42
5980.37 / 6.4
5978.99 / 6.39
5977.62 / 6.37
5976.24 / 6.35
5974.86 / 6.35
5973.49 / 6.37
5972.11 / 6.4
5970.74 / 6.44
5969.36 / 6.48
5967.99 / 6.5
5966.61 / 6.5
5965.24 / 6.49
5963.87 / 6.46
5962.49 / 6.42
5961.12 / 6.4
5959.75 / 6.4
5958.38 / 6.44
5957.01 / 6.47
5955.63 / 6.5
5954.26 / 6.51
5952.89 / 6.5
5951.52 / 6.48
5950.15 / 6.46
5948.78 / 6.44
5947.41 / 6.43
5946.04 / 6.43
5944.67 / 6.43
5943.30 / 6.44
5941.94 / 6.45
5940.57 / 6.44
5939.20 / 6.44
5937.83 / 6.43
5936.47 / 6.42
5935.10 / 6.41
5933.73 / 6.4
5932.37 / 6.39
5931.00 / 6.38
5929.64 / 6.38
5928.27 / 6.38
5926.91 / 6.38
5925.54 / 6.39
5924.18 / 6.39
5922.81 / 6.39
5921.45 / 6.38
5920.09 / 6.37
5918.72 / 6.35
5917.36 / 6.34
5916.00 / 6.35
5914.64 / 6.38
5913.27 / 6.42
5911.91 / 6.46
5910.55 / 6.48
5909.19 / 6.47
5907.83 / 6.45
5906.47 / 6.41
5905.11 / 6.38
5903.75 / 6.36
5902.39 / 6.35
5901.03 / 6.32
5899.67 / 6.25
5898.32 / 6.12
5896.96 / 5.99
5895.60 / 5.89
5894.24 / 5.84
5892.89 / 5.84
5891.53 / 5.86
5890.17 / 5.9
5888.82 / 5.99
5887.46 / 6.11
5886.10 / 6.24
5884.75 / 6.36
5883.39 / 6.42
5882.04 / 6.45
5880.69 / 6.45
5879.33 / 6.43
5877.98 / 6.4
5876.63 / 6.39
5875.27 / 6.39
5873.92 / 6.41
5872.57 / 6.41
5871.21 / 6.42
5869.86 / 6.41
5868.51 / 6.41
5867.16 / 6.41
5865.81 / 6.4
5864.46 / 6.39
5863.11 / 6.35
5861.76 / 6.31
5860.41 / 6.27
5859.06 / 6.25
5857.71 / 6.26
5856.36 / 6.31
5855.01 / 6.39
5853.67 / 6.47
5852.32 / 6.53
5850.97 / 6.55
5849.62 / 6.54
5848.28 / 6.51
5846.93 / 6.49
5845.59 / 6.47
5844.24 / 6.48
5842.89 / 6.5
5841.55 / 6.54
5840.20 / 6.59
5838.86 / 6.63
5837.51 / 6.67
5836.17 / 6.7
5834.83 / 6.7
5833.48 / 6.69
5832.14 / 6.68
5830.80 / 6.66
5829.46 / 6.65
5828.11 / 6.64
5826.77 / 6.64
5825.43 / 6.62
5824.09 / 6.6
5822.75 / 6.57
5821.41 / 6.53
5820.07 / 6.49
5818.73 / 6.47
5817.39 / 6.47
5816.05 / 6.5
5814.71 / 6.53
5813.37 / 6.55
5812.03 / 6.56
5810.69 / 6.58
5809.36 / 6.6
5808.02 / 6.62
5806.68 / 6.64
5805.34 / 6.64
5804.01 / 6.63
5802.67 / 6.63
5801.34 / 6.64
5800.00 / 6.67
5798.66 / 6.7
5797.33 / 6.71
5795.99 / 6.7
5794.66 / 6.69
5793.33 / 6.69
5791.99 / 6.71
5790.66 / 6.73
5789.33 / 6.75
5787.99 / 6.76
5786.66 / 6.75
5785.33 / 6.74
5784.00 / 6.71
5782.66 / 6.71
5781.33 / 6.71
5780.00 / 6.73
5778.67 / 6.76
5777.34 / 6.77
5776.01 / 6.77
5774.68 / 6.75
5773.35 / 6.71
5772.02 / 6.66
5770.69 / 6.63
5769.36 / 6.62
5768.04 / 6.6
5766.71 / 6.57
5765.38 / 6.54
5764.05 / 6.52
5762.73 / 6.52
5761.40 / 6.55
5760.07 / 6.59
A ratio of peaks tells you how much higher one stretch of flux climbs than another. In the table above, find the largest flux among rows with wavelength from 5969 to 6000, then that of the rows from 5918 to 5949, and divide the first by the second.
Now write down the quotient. 1.00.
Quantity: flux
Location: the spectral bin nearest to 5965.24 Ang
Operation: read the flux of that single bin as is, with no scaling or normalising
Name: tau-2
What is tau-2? 6.49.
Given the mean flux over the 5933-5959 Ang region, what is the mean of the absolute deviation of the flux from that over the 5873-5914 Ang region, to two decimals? 0.19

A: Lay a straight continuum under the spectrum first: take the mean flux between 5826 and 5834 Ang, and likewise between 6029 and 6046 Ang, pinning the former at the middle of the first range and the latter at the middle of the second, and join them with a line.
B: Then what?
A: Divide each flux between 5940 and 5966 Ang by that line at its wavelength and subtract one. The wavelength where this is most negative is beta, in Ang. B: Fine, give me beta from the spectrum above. 5959.75 Ang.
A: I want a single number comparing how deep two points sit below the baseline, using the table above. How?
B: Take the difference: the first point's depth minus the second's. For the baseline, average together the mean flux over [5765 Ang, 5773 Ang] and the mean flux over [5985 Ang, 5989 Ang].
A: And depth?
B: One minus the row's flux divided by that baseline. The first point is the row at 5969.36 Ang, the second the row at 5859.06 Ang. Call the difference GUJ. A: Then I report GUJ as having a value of -0.035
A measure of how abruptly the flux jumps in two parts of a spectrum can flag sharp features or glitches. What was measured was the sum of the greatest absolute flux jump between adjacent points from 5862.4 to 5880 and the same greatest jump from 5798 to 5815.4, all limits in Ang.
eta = 0.070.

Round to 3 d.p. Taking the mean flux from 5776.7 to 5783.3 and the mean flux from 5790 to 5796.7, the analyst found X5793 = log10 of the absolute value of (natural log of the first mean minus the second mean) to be 0.681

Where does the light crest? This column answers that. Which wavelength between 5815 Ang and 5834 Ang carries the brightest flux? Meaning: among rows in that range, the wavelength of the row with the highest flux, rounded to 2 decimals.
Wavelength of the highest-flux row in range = 5833.48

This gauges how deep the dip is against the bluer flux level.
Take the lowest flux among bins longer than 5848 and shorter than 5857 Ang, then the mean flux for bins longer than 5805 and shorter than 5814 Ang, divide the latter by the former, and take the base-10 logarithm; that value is 0.019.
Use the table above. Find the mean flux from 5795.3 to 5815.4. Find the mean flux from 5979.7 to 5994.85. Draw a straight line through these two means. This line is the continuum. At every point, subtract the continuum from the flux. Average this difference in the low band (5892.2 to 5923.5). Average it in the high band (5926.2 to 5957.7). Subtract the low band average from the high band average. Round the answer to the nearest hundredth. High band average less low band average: 0.19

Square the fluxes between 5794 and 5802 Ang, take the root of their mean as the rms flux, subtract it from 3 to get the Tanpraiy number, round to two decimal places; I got -3.69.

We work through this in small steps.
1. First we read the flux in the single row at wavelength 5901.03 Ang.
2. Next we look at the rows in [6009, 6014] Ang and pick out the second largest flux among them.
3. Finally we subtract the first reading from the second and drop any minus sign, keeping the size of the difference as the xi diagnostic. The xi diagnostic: 0.1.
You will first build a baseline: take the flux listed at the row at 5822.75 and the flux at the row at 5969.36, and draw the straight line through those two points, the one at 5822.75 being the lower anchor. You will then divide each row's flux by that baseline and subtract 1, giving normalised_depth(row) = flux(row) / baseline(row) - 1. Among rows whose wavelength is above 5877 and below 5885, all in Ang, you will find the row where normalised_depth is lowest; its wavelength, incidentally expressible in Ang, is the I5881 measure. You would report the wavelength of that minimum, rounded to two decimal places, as 5884.75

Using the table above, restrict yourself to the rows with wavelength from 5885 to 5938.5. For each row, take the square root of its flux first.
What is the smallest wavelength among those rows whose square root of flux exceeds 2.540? 5909.19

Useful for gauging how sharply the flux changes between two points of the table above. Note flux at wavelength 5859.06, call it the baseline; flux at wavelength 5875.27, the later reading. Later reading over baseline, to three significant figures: 1.02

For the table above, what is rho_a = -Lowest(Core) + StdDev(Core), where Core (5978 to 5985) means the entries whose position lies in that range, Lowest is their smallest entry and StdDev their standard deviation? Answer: -6.36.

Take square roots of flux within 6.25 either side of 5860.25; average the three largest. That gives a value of 2.53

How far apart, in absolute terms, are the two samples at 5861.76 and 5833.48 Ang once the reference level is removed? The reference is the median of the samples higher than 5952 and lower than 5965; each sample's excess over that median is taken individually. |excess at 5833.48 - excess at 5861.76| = 0.38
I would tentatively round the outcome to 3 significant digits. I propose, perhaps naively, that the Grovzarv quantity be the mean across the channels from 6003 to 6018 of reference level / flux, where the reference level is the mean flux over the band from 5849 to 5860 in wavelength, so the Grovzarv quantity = 1.02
